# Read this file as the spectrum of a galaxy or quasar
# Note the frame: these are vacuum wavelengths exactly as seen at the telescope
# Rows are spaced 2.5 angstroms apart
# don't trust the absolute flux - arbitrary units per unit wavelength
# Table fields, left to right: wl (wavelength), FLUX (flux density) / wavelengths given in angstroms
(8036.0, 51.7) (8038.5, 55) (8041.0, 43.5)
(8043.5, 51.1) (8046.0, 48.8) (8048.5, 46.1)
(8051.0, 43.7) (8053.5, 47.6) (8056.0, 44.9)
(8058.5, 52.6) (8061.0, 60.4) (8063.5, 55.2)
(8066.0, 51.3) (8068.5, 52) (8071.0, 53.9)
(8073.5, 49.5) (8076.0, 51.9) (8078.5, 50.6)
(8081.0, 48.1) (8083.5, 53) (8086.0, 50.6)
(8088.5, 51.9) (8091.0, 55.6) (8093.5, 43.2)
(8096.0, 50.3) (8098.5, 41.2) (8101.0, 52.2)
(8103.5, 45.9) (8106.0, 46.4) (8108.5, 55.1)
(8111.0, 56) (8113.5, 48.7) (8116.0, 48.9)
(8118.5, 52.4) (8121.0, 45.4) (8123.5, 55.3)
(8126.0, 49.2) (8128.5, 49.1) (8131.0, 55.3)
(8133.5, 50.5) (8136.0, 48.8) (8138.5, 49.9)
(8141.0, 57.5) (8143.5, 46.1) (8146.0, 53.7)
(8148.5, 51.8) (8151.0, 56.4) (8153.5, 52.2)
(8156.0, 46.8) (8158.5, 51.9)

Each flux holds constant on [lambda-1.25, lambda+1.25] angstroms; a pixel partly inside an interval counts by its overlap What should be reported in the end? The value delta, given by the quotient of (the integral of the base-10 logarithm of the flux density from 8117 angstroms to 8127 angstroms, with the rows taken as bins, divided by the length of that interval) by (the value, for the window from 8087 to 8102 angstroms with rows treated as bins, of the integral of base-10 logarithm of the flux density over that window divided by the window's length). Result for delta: 1.01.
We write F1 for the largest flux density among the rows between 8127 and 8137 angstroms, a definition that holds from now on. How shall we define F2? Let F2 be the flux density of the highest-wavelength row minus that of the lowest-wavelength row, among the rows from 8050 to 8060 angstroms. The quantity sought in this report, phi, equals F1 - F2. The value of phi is 46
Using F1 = 55.3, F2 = 8.9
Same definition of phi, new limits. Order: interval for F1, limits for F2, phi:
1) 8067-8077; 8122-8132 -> 54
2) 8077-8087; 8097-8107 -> 48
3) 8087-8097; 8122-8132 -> 56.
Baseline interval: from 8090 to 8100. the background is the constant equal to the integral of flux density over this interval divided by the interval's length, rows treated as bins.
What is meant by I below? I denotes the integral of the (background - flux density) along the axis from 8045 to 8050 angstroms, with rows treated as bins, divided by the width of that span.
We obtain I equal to 0.3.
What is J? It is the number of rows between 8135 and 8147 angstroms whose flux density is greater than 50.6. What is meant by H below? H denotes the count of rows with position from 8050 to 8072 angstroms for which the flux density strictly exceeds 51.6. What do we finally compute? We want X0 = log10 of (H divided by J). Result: 0.4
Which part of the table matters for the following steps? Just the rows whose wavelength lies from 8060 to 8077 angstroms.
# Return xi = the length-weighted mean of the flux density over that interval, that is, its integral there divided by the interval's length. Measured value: 53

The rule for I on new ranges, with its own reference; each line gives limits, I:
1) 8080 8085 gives -3.2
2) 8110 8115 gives -4.5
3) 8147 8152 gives -6.5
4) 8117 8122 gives -1.6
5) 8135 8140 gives -2.3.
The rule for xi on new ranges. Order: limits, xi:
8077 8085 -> 51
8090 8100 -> 47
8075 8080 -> 51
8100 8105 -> 49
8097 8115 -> 49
